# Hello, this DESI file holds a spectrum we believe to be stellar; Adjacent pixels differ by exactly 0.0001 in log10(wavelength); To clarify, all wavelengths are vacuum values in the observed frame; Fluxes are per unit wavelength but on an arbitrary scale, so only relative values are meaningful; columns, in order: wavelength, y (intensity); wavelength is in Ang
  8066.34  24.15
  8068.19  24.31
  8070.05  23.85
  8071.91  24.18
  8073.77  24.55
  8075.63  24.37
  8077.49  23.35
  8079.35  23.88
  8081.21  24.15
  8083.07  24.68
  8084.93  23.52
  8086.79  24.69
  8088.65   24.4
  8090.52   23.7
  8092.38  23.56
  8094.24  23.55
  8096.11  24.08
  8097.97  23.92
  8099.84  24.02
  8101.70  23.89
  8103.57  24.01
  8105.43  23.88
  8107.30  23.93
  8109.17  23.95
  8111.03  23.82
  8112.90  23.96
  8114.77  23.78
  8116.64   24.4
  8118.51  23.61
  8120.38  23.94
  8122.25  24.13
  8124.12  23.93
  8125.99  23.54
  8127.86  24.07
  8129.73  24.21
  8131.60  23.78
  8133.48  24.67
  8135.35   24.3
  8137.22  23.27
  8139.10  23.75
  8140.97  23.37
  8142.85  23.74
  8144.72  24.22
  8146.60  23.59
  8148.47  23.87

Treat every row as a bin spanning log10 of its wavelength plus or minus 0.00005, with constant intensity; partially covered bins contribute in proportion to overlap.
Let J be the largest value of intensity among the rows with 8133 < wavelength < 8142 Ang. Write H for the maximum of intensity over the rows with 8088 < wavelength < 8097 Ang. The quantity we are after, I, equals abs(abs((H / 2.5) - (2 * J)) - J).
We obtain 14.9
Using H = 24.4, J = 24.67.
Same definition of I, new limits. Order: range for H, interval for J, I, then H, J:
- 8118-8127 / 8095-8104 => 14.4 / 24.13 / 24.08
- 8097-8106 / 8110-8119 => 14.8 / 24.02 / 24.4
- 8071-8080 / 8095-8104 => 14.3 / 24.55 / 24.08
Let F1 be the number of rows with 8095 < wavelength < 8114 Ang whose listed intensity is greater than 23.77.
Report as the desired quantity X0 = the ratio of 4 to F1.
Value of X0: 0.40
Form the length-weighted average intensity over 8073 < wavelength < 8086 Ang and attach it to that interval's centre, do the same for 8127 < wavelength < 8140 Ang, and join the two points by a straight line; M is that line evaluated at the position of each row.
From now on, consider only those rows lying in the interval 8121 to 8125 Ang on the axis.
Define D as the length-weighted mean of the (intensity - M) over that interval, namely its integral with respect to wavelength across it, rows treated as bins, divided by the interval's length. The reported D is 0.01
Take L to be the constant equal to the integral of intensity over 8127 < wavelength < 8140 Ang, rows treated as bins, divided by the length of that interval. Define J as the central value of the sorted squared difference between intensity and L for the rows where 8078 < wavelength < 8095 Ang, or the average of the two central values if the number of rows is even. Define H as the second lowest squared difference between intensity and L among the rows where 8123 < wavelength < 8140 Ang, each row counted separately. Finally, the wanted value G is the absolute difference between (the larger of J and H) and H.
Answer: 0.19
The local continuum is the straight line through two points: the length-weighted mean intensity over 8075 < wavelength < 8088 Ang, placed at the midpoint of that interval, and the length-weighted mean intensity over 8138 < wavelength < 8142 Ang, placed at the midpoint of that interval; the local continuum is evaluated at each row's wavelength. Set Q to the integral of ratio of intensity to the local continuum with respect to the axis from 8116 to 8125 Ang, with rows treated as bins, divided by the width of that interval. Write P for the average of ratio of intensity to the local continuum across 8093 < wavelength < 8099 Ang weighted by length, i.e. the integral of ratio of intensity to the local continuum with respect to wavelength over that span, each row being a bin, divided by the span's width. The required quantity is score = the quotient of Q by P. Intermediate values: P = 0.99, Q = 1.012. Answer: 1.017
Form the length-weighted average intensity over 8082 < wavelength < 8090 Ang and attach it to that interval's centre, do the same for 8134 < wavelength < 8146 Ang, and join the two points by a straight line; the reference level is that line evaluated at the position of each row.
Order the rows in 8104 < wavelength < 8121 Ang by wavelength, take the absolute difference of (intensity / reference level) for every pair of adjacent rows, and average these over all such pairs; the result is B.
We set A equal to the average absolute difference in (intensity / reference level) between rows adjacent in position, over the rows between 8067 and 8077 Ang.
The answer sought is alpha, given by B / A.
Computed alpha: 0.9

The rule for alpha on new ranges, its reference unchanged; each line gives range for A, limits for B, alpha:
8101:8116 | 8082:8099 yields 4.5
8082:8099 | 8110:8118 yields 0.6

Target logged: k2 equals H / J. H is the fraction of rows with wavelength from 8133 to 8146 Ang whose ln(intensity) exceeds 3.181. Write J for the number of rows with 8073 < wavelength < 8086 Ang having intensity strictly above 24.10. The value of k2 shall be 0.107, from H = 0.4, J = 4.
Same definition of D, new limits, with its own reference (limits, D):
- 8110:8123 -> -0.08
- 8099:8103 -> -0.09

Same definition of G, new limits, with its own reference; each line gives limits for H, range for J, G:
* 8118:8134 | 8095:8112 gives 0.00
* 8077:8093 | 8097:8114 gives 0.00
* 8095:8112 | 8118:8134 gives 0.04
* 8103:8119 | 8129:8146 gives 0.07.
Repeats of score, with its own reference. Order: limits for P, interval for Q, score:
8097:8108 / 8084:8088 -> 1.002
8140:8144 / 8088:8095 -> 0.985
